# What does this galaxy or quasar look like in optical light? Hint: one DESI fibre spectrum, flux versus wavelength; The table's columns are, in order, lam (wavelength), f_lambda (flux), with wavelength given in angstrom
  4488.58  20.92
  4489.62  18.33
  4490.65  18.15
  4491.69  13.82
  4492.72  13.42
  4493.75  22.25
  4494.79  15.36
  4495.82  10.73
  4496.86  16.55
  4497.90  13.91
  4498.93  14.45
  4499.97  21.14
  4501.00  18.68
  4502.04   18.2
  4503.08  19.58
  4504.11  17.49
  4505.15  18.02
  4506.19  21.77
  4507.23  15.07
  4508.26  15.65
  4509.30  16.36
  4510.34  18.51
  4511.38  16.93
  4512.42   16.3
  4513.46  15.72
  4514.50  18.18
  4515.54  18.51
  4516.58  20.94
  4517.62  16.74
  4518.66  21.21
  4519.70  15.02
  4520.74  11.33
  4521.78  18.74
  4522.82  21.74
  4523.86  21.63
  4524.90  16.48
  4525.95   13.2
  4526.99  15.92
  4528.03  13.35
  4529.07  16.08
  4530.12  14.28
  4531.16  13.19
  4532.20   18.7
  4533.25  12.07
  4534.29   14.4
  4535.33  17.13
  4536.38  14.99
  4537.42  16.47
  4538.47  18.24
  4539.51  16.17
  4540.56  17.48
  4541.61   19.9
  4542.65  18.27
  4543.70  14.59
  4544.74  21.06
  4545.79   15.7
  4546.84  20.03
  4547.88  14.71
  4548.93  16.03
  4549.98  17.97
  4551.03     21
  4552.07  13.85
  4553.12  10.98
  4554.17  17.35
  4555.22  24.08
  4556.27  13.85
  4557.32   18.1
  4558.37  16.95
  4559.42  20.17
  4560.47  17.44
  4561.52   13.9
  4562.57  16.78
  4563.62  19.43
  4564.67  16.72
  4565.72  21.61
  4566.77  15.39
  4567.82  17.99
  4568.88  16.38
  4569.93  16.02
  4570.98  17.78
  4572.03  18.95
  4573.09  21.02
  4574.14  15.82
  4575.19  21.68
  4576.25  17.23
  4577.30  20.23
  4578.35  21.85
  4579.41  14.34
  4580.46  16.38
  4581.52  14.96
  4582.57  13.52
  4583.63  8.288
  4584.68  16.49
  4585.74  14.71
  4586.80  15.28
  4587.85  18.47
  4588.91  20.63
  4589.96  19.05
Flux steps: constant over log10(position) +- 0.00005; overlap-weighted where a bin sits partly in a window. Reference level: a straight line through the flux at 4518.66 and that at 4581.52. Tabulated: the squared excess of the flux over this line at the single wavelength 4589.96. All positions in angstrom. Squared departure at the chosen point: 24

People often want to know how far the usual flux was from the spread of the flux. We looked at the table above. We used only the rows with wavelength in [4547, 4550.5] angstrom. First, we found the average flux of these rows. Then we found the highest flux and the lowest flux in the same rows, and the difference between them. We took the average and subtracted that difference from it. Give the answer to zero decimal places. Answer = 13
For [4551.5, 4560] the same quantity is 4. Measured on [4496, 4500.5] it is 9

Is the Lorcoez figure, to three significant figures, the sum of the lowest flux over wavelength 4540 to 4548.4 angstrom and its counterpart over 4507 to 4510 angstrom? 29.7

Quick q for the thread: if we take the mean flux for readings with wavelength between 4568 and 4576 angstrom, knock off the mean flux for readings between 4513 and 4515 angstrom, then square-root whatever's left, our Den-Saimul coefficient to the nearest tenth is 1.1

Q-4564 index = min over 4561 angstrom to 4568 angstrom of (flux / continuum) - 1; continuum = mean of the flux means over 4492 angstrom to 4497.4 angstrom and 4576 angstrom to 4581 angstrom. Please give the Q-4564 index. -0.17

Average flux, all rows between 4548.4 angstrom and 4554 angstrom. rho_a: 16.0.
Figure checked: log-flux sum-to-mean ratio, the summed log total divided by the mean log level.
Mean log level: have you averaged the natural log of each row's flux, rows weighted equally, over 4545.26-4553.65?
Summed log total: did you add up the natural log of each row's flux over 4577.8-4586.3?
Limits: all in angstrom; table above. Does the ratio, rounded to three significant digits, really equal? 7.74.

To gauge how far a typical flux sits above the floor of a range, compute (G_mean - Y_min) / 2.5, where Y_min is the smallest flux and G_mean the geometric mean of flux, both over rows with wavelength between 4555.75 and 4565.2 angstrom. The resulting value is 1.2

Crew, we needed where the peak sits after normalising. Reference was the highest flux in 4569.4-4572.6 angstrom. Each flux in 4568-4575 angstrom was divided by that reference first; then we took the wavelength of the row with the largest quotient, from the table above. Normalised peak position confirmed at 4573.09 angstrom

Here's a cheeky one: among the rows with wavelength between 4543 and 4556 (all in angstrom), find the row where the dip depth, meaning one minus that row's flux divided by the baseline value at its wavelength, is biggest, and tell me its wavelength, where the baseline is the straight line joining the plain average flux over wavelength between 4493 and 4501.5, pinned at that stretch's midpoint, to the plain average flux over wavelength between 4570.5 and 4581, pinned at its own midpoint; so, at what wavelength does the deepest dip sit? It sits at 4553.12 angstrom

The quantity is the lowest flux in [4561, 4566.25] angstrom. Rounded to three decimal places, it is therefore 13.900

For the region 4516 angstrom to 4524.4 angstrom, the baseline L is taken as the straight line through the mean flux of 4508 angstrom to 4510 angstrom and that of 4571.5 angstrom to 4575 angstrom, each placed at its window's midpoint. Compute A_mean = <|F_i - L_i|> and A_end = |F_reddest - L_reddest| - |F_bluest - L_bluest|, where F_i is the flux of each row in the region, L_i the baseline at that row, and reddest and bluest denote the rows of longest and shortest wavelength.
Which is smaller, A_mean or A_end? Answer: 0.4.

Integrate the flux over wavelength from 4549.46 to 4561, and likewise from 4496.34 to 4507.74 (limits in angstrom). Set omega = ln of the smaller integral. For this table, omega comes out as 5.304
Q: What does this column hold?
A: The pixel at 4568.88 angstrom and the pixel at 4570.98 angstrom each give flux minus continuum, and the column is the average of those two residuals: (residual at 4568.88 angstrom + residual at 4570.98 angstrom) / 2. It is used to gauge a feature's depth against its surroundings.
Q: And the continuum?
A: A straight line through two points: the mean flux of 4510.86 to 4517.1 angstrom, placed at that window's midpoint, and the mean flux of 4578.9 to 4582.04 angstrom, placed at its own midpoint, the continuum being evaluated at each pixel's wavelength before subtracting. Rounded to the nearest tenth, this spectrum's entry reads 1.5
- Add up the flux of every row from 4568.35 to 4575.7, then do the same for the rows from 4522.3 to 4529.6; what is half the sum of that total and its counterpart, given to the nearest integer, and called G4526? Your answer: 123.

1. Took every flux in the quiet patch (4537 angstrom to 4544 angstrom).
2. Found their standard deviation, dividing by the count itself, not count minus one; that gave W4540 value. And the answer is 1.6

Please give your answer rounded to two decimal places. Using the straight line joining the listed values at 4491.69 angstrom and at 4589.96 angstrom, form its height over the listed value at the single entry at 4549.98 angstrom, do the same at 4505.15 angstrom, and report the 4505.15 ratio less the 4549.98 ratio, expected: -0.14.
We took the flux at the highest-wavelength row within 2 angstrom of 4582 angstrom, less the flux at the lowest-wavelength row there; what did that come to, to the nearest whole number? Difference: -8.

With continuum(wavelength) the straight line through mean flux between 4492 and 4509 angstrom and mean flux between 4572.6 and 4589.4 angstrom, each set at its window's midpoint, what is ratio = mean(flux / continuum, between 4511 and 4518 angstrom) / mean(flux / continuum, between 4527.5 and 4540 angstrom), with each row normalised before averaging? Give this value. 1.14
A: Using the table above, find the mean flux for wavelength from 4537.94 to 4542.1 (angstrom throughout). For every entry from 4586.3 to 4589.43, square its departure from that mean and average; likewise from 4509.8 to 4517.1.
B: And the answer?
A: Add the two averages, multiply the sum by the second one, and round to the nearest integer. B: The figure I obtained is 20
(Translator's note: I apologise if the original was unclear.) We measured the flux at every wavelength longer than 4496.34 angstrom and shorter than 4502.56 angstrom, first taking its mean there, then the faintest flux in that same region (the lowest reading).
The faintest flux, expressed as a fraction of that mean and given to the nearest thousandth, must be 0.811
